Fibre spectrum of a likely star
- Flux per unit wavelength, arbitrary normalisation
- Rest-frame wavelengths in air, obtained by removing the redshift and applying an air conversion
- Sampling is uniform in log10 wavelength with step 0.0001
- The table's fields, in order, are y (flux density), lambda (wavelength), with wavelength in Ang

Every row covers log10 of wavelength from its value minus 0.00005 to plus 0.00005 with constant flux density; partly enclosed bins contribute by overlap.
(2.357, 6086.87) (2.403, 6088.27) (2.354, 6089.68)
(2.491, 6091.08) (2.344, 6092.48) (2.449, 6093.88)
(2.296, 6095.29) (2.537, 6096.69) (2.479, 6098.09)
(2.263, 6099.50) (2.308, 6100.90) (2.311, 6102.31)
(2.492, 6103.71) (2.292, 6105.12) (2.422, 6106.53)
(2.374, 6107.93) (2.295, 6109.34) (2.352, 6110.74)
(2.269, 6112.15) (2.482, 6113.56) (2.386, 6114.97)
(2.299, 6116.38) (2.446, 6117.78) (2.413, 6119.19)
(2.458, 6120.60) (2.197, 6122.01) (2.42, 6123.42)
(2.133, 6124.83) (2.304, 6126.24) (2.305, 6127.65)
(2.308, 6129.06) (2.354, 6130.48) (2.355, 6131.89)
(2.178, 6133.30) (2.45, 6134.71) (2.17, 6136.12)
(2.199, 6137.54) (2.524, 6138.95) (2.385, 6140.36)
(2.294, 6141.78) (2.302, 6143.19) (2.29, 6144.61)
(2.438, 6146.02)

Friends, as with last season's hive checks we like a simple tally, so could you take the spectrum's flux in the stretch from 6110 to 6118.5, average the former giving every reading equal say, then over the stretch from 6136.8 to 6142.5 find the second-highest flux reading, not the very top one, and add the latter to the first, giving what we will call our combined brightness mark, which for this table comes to 4.76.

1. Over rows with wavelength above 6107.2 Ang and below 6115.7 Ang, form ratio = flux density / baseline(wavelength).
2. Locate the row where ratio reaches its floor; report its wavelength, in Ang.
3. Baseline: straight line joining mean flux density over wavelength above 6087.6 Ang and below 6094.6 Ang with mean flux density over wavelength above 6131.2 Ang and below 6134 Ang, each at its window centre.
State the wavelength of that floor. 6112.15 Ang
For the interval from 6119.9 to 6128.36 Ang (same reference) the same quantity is 6124.83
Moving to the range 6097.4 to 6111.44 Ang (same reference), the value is 6099.50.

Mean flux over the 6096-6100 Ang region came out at 2.43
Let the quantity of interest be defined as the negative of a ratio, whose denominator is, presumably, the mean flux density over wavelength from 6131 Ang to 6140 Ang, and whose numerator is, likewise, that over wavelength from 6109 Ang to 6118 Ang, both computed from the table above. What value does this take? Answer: -1.02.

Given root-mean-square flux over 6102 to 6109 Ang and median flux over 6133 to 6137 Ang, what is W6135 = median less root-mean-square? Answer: -0.20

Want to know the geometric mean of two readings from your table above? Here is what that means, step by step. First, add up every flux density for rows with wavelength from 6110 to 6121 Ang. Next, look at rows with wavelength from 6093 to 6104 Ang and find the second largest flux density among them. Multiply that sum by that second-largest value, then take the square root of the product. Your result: 6.90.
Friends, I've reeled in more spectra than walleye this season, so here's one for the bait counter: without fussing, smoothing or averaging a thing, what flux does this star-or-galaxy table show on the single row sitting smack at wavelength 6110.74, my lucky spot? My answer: 2.352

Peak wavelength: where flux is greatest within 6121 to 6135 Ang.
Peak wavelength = 6134.71 Ang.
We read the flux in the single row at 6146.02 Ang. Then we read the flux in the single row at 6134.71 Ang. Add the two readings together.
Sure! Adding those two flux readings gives 4.89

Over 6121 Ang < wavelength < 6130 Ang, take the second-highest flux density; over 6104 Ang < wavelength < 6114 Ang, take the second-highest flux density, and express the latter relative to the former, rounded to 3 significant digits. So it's 1.05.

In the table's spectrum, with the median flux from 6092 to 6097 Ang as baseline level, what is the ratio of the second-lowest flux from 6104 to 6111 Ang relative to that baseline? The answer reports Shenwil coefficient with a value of 0.958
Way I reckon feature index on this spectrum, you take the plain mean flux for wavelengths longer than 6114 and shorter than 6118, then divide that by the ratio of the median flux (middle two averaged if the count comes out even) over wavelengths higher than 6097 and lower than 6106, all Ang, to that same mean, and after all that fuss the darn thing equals 2.45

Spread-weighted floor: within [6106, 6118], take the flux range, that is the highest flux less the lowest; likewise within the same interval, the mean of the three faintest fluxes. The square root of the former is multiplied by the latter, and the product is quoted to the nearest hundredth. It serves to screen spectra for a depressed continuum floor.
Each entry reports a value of 1.06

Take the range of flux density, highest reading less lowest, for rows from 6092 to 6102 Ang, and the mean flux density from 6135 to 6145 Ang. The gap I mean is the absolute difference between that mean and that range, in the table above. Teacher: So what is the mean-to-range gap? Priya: 2.04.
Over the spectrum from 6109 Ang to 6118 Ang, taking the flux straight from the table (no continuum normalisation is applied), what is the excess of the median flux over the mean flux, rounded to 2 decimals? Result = -0.01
